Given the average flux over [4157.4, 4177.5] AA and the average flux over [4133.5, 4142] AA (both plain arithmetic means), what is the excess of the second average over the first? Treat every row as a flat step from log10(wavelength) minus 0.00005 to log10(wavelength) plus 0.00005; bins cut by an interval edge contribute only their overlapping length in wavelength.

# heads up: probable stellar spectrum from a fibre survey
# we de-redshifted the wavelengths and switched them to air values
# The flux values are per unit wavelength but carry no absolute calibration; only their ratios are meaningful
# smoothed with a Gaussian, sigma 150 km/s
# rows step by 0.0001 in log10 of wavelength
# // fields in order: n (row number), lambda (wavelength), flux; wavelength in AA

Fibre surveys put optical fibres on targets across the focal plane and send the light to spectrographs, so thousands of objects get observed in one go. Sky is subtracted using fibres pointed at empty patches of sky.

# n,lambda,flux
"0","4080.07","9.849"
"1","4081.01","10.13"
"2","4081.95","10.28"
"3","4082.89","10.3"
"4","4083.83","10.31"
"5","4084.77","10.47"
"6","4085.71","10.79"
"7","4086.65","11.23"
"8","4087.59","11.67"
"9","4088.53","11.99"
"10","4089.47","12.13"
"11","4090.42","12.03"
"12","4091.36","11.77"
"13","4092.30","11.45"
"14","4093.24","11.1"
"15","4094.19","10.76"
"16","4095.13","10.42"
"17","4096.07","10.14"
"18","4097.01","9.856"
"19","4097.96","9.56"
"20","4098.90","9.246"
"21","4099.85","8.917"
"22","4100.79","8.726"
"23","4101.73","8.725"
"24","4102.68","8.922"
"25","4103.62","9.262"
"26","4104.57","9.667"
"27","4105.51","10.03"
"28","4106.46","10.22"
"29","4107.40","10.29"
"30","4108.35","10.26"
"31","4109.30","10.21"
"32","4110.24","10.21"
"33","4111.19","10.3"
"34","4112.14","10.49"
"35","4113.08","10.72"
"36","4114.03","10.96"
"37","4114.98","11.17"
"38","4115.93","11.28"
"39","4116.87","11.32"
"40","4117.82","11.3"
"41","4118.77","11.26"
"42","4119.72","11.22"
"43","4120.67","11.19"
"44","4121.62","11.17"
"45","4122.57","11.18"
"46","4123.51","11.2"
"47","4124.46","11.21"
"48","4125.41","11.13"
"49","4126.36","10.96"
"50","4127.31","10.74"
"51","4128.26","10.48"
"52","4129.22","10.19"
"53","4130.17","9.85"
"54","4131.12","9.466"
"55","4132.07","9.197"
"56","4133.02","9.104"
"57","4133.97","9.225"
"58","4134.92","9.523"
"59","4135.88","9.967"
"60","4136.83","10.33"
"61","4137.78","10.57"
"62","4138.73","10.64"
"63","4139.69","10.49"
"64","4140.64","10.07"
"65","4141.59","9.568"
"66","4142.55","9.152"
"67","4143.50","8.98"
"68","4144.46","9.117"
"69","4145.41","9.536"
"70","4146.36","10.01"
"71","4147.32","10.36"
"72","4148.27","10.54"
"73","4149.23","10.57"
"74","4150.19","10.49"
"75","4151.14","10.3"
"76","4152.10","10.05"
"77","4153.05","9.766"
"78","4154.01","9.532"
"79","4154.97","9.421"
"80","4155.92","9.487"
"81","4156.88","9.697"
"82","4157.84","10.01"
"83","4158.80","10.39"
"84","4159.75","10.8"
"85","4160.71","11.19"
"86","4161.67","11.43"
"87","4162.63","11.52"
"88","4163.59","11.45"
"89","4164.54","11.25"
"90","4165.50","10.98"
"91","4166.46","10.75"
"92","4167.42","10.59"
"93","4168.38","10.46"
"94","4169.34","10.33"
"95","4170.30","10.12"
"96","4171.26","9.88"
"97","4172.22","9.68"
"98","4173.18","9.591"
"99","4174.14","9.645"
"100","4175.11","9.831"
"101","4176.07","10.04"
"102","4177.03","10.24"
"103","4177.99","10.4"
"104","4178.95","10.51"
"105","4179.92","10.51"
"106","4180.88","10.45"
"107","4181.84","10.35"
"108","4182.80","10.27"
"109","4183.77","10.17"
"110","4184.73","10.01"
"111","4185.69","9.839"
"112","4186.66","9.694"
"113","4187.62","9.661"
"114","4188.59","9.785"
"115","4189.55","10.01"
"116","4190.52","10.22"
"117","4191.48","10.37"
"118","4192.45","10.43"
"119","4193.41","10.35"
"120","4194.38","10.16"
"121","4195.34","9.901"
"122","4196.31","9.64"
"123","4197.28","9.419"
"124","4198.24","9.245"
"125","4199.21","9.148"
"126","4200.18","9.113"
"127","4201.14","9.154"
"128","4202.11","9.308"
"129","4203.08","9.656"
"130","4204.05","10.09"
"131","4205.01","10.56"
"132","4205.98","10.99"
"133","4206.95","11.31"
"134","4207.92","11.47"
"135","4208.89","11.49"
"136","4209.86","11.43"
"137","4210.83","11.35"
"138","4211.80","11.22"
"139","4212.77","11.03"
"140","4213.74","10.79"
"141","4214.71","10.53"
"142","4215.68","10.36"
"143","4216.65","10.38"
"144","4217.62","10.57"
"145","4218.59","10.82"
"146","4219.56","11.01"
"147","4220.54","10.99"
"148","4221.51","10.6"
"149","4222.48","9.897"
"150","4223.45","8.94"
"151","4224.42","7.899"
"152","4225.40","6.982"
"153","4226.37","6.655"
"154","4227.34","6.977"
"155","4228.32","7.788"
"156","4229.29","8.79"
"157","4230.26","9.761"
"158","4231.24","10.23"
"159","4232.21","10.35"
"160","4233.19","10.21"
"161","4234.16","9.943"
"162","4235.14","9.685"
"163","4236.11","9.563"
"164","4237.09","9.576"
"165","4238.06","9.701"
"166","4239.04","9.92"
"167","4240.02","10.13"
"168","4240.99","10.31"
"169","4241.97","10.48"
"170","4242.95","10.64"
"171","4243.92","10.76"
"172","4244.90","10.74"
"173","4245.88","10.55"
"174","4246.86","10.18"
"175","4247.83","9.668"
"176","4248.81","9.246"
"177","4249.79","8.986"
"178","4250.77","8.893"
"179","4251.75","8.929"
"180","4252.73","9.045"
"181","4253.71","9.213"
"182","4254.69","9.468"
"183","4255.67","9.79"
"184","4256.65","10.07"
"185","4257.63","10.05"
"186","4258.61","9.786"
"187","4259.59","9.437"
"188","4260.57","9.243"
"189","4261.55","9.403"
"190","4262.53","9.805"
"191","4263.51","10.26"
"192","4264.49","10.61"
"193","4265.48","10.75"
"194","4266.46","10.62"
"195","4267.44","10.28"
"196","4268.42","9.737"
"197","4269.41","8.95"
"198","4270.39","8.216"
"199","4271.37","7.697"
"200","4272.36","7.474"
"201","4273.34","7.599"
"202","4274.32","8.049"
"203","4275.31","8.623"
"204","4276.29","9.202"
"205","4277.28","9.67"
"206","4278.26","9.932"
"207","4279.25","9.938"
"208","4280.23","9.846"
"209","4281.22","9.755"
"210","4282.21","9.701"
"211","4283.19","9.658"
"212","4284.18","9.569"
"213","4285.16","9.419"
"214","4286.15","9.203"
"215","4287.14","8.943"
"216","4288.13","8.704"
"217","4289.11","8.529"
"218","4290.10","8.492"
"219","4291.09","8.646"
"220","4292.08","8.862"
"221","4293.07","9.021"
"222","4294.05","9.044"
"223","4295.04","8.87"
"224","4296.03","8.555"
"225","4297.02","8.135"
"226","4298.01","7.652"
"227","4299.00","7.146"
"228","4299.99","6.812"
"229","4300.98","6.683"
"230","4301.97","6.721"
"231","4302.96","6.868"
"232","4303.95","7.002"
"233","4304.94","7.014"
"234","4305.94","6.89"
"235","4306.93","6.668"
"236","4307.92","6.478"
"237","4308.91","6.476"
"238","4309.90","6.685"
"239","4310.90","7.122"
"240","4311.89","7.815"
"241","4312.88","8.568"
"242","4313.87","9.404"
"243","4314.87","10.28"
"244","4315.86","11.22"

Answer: -0.44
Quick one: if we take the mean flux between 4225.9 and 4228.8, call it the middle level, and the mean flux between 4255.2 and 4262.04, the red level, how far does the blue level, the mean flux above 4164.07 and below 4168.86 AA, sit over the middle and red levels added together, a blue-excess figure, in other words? -6.0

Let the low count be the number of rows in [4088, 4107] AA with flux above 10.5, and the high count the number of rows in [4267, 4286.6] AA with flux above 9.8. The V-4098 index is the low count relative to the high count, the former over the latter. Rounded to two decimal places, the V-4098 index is 1.75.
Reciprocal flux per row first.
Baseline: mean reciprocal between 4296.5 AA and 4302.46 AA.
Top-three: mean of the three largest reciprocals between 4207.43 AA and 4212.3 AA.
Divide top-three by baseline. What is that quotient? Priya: 0.63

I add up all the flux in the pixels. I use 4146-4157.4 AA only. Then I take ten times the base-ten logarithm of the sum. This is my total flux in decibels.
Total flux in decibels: 20.8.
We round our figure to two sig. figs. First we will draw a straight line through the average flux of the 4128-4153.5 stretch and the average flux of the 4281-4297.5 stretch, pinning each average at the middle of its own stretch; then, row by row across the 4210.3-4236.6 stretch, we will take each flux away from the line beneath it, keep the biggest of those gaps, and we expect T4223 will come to 2.7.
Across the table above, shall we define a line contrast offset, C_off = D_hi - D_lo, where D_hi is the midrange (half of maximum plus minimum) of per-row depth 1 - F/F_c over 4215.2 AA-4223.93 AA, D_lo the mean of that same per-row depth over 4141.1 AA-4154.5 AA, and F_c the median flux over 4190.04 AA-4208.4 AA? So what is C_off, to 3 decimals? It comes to -0.012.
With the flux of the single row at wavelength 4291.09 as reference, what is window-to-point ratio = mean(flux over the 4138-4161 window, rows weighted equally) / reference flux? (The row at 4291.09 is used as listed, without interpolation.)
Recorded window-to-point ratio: 1.16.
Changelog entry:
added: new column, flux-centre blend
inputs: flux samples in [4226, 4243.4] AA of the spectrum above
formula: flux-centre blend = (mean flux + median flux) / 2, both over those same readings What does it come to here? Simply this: 9.7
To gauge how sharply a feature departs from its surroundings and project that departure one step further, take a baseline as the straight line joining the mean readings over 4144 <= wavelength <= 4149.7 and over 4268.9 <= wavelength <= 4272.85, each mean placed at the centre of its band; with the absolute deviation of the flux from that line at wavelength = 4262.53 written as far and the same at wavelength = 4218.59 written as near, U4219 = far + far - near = 1.3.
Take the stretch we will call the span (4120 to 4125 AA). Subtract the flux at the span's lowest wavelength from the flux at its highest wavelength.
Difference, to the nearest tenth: 0.0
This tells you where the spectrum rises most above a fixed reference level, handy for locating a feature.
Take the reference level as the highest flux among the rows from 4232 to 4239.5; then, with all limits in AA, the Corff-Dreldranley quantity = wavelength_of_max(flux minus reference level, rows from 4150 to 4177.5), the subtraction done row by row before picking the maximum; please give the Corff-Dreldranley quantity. 4162.63 AA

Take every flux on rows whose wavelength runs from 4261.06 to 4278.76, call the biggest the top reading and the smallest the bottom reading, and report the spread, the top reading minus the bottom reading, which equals 3.28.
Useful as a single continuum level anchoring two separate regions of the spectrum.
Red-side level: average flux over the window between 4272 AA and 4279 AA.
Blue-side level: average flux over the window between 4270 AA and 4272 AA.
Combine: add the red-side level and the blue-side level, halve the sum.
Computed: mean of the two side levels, 8.3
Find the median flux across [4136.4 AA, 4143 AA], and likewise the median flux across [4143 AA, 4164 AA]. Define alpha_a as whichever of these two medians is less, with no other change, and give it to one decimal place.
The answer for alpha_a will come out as 10.2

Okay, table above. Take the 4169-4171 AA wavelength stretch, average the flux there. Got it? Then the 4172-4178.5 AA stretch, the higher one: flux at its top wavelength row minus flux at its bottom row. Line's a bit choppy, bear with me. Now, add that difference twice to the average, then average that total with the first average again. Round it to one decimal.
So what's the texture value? 10.9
